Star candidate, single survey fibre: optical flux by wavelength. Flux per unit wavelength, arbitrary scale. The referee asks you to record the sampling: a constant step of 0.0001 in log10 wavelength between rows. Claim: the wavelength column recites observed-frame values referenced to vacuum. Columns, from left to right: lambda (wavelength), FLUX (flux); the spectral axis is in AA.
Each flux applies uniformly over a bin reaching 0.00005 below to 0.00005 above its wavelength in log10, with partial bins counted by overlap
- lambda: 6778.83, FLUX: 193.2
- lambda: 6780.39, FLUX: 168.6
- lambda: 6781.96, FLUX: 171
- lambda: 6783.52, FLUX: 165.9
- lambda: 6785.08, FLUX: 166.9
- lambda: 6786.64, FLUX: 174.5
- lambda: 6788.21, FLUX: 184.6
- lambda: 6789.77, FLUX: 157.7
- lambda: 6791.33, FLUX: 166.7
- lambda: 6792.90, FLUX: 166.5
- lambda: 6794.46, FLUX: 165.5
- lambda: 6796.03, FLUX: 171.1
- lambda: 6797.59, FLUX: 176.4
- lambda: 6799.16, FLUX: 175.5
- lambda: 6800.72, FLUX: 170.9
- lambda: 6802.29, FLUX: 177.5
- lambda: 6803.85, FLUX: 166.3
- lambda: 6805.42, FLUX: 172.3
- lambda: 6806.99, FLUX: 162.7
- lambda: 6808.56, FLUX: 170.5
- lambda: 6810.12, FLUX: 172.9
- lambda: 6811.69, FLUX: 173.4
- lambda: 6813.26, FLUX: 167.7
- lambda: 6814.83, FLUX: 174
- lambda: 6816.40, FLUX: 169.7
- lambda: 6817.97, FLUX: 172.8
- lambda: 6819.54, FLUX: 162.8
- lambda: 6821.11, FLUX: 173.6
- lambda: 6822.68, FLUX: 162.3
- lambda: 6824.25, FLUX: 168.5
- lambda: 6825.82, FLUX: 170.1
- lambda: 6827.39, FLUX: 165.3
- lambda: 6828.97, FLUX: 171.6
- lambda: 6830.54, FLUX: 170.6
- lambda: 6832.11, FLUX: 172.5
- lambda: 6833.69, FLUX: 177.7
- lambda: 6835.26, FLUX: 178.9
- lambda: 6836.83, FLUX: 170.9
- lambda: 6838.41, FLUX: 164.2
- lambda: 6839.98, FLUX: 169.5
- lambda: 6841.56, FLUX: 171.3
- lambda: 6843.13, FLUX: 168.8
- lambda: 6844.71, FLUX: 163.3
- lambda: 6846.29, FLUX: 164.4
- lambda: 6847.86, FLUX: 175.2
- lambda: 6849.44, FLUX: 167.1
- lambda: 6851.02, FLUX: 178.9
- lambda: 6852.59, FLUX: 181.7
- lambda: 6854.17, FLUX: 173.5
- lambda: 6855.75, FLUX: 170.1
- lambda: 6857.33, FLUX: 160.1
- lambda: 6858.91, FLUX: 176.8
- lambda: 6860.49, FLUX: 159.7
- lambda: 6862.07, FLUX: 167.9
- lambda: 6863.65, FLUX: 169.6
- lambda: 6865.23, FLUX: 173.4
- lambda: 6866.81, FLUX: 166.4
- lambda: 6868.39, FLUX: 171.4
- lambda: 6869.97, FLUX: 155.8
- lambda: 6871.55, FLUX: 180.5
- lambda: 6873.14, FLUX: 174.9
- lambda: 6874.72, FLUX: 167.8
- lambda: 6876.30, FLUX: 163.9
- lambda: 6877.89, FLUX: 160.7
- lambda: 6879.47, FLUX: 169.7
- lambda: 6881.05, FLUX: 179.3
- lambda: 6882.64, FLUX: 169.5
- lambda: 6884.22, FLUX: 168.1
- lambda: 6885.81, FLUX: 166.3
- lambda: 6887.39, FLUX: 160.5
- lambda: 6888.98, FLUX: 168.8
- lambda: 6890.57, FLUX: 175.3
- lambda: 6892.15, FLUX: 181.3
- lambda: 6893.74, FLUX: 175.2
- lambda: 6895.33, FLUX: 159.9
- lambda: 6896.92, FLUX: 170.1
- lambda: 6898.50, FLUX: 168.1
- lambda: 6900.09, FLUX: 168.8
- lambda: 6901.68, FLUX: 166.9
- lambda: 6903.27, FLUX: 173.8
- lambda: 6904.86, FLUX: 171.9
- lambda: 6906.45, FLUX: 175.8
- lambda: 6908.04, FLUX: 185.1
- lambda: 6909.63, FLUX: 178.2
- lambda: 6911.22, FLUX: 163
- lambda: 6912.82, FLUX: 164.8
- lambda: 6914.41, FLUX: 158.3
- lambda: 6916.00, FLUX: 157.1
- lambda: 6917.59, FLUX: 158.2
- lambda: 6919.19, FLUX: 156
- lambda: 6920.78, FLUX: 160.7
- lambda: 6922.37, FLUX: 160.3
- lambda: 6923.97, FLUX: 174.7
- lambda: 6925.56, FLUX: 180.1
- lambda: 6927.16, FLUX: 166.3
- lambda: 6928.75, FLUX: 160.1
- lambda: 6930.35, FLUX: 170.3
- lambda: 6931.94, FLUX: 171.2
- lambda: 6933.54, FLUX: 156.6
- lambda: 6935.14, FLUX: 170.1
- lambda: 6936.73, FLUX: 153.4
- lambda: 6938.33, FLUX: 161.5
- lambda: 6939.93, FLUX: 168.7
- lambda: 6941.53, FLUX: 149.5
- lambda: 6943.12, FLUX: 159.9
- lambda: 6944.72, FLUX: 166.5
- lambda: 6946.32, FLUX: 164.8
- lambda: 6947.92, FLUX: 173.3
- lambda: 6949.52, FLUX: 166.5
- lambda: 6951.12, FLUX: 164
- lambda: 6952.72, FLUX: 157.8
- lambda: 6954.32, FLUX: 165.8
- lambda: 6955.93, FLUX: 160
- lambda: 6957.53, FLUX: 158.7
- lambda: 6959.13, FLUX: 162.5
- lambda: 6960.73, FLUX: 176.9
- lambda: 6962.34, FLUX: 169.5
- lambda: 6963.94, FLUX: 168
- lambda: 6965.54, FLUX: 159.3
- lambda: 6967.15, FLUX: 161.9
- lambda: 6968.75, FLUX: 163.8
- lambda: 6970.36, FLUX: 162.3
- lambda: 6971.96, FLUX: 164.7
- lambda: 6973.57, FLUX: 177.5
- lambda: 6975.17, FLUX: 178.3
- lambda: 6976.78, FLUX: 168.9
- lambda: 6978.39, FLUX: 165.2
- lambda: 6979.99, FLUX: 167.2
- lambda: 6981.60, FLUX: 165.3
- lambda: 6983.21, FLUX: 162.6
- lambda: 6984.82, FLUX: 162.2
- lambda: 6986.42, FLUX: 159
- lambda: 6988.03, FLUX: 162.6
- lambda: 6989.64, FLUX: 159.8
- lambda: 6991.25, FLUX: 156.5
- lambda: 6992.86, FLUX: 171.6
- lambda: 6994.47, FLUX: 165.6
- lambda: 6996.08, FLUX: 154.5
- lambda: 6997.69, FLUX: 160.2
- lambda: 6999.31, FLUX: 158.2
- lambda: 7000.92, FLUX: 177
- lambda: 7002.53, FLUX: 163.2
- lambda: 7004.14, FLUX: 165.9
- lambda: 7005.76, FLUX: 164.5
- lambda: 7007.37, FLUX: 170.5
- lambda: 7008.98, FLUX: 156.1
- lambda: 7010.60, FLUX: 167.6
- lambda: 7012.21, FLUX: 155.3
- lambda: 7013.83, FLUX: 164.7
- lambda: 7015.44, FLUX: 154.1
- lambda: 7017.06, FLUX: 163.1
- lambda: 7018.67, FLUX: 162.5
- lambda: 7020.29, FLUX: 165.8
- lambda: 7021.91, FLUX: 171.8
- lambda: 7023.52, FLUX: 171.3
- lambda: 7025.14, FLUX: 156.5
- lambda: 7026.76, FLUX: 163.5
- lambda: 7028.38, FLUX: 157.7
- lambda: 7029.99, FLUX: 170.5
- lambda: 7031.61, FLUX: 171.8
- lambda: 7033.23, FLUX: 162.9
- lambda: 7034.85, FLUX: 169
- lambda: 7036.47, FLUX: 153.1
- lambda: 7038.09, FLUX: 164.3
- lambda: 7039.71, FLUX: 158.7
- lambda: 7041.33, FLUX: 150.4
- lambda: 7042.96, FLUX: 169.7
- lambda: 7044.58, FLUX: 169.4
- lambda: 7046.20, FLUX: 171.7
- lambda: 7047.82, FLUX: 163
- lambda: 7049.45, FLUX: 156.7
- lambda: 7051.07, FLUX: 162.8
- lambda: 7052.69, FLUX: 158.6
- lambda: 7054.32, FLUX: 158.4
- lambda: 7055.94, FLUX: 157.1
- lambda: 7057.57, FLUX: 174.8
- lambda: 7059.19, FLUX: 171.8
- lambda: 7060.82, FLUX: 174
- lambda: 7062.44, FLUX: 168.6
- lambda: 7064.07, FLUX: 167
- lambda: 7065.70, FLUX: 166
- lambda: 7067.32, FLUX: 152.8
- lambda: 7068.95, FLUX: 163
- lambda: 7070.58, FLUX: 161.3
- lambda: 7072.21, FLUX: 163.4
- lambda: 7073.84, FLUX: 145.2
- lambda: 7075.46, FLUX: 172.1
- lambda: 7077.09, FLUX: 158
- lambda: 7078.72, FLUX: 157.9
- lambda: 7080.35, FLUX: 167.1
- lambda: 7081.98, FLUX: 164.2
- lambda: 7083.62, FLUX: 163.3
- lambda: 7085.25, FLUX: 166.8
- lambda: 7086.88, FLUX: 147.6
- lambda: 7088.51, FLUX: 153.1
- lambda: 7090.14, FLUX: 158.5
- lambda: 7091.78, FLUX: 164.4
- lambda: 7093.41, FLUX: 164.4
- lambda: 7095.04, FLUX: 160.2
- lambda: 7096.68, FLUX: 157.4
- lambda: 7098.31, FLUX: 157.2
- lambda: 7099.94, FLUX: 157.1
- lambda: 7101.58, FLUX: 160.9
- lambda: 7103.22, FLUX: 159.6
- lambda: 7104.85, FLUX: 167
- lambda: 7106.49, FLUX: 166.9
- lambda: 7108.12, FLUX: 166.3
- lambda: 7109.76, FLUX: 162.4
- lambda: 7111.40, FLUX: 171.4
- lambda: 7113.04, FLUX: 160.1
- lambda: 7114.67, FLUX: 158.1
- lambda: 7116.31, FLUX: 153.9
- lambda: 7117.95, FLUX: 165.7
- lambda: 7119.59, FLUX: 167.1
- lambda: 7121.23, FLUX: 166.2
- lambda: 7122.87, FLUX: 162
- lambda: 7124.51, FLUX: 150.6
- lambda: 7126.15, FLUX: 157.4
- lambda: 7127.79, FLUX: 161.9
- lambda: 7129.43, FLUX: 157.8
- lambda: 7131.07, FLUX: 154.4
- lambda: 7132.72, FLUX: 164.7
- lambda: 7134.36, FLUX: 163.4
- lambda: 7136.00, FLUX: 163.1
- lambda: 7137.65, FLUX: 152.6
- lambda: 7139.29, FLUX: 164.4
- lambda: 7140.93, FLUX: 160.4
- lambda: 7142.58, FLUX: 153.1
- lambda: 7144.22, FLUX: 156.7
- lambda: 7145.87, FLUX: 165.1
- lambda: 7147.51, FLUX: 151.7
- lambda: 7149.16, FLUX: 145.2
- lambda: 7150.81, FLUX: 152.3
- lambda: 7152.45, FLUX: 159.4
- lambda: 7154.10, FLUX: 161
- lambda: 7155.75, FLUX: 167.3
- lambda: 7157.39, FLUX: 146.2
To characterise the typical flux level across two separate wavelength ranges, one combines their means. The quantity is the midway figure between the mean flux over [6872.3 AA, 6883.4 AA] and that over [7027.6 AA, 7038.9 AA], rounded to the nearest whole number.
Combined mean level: 167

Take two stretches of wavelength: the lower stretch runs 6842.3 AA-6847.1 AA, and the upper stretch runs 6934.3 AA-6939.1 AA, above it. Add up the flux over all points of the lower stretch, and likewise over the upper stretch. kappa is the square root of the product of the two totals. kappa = 491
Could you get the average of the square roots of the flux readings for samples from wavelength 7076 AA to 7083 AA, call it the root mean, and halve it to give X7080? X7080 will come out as 6.36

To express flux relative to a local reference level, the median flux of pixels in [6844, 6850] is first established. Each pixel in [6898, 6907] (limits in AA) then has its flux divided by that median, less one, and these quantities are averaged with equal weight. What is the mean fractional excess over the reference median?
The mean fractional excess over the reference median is 0.031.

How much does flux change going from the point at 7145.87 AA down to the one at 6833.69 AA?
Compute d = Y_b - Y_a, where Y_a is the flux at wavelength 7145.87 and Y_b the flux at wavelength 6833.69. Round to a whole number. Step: 13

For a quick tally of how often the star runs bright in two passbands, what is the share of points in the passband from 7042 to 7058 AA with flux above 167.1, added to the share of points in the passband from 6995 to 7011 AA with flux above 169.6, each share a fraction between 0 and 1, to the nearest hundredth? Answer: 0.60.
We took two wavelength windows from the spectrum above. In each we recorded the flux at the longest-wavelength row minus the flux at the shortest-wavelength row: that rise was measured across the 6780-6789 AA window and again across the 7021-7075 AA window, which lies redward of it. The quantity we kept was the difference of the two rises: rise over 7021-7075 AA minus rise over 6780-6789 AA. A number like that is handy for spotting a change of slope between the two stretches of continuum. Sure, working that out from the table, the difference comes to -43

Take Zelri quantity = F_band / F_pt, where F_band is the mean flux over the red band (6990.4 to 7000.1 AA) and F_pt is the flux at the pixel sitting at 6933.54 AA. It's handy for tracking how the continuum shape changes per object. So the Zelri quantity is 1.03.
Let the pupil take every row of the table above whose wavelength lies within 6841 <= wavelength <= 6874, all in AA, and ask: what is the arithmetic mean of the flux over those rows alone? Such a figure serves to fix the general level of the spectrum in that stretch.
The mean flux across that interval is 170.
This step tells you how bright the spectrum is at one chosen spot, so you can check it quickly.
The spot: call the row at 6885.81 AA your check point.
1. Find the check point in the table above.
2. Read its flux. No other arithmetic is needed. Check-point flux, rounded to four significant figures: 166.3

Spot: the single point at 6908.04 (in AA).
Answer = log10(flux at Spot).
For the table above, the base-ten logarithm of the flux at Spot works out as 2.27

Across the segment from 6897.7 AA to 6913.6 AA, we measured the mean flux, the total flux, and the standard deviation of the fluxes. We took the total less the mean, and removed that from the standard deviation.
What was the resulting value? -1538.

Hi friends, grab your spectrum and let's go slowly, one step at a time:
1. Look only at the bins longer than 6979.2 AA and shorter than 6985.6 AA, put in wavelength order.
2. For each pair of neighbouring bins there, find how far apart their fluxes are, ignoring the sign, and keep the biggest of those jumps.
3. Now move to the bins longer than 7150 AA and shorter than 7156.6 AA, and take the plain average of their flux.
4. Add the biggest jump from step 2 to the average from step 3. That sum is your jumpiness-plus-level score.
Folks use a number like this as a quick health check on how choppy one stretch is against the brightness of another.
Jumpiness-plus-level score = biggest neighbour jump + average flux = 163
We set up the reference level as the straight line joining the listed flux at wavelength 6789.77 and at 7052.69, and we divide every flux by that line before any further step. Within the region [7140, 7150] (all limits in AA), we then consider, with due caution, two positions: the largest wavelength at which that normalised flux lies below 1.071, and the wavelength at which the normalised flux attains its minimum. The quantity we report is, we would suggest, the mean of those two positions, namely 7149.2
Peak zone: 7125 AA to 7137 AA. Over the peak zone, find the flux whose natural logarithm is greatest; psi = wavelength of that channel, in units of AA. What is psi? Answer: 7132.72 AA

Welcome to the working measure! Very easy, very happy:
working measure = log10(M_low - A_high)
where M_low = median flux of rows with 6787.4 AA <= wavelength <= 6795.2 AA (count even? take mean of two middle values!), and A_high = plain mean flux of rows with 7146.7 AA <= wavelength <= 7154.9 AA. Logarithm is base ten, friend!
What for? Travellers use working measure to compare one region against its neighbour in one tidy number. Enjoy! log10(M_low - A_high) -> 1.1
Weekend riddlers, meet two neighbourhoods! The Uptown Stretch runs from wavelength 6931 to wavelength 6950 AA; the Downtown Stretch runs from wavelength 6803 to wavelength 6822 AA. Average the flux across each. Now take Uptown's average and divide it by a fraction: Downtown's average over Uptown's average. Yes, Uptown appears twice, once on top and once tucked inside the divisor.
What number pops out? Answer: 157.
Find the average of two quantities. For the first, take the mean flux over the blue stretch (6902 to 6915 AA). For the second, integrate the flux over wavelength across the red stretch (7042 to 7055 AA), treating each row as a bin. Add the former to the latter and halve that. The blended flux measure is 1149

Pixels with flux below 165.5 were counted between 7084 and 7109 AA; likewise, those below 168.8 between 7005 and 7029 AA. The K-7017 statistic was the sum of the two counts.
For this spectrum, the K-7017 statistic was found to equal 23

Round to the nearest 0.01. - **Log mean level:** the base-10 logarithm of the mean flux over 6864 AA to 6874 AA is 2.23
